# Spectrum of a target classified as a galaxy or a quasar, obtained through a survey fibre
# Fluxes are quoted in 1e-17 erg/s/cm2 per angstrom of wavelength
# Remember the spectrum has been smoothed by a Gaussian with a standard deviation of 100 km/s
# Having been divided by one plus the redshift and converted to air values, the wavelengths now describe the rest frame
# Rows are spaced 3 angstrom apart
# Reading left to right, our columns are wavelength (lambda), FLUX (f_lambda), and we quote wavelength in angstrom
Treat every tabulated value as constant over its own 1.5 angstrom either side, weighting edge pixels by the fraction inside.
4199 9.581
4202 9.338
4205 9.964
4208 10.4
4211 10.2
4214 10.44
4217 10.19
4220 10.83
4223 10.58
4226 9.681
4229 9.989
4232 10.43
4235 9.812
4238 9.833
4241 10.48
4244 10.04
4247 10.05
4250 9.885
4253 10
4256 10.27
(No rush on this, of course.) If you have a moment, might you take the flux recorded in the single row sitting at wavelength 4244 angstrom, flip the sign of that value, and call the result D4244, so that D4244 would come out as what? -10.0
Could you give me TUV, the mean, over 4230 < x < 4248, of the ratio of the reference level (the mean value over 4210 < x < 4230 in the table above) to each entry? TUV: 1.02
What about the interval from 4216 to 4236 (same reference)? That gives 1.01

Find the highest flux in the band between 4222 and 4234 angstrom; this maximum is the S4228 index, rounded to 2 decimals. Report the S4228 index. 10.58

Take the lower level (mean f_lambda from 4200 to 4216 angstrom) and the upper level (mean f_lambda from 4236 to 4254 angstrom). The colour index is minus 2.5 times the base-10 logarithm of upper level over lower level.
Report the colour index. 0.002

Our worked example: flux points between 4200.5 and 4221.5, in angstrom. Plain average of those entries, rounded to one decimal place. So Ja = 10.2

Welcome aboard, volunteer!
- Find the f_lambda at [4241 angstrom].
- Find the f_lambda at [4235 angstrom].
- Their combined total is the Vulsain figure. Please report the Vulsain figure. 20.3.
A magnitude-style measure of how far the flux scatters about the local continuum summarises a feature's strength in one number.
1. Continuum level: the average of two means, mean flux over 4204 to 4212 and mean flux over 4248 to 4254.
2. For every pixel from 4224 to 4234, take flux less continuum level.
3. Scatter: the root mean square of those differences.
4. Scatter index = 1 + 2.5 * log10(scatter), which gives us -0.27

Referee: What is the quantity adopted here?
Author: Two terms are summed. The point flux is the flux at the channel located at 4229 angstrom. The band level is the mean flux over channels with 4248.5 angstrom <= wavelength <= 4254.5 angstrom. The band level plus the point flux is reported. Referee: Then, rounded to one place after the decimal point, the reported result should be 19.9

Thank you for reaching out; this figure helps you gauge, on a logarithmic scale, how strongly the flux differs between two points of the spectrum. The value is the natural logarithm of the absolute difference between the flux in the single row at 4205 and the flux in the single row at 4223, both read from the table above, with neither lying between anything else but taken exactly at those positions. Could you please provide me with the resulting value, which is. -0.48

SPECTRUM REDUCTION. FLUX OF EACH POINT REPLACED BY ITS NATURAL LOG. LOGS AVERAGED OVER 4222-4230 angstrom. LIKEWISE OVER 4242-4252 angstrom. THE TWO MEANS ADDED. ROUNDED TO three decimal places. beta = 4.612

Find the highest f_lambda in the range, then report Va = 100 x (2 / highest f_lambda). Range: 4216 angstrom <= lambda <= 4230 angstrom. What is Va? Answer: 18.5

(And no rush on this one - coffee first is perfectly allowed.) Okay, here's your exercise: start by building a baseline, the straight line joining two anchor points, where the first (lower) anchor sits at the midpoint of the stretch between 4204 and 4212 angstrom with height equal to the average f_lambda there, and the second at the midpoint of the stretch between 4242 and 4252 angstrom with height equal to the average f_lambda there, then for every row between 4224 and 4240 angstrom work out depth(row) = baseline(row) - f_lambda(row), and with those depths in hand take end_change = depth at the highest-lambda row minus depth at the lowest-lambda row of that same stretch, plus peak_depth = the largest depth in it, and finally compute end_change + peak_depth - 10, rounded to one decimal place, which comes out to -9.8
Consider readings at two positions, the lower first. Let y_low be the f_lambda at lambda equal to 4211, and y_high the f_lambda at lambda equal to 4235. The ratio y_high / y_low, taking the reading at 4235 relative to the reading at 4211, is 0.96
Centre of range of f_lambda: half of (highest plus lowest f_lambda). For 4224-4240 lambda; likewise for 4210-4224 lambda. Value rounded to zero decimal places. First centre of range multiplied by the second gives 106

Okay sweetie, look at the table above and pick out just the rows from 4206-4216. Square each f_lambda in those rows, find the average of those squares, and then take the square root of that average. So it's 10.3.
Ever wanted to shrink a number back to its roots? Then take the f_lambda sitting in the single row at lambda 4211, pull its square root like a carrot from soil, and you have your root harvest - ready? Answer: 3.19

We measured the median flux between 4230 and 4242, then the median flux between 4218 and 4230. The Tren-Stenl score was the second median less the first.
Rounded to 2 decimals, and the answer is 0.15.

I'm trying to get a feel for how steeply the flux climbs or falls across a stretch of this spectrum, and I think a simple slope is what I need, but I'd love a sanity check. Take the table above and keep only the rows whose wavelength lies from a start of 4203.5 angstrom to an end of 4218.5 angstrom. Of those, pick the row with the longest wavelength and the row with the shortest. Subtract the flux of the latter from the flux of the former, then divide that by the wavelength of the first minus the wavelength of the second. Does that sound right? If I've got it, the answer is 0.019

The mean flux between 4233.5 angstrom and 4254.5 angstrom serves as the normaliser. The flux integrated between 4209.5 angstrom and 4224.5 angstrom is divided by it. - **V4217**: 15.6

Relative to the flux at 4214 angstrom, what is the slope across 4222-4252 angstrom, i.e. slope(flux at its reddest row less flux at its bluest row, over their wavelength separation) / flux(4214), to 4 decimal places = -0.0025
